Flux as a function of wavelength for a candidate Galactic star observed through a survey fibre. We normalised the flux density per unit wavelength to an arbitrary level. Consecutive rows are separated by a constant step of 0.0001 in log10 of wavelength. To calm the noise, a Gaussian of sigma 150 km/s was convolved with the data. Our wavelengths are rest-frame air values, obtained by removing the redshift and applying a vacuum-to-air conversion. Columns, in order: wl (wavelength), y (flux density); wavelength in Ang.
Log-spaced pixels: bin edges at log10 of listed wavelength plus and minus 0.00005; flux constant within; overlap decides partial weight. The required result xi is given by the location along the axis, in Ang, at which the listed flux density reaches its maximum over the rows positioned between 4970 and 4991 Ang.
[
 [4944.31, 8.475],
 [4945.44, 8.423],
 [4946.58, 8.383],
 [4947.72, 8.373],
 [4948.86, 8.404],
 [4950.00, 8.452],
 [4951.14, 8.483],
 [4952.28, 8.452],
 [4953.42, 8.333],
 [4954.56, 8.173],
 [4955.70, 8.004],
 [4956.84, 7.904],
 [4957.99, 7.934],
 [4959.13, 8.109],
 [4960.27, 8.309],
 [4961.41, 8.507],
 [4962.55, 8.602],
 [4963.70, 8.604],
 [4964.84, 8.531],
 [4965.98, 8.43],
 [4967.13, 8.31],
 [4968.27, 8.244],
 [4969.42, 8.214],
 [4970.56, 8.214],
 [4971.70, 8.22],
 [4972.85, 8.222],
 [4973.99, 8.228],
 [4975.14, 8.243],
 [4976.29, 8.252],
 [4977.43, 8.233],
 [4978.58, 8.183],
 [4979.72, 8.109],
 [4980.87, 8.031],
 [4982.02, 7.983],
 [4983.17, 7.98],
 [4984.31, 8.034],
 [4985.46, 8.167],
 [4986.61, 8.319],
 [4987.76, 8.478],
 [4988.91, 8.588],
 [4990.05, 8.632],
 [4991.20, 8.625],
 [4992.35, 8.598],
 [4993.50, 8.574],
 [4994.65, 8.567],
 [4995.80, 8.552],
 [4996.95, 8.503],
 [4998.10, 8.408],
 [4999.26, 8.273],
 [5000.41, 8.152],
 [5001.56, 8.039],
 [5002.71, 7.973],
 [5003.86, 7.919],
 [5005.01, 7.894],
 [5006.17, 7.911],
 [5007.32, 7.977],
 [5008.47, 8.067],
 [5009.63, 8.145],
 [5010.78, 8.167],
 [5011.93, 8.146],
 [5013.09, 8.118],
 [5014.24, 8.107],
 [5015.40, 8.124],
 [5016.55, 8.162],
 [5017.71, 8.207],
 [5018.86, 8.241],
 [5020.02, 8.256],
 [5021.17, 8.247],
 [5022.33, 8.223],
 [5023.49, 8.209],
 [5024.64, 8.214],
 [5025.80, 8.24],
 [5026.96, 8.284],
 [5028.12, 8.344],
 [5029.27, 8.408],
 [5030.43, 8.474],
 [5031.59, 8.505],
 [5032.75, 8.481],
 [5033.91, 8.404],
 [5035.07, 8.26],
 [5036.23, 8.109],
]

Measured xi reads 4990.05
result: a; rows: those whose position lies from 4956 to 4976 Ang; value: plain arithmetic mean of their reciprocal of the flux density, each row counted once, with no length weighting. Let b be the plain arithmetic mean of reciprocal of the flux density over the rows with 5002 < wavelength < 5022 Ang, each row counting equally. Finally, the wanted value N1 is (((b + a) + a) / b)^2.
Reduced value 8.7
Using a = 0.121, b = 0.124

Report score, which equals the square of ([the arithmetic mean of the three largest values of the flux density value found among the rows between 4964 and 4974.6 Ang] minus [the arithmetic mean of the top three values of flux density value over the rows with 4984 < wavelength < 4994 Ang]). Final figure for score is 0.04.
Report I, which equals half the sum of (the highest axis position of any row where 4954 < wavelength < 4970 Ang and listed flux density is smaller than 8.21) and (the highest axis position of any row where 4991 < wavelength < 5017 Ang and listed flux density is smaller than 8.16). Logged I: 4987.3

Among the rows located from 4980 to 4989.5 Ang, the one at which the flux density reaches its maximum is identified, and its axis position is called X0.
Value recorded 4988.91 Ang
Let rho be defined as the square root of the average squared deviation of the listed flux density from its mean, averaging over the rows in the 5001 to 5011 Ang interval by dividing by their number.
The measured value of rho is 0.09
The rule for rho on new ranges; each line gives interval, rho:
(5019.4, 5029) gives 0.04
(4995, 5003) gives 0.21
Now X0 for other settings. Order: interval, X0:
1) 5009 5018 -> 5017.71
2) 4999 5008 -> 4999.26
